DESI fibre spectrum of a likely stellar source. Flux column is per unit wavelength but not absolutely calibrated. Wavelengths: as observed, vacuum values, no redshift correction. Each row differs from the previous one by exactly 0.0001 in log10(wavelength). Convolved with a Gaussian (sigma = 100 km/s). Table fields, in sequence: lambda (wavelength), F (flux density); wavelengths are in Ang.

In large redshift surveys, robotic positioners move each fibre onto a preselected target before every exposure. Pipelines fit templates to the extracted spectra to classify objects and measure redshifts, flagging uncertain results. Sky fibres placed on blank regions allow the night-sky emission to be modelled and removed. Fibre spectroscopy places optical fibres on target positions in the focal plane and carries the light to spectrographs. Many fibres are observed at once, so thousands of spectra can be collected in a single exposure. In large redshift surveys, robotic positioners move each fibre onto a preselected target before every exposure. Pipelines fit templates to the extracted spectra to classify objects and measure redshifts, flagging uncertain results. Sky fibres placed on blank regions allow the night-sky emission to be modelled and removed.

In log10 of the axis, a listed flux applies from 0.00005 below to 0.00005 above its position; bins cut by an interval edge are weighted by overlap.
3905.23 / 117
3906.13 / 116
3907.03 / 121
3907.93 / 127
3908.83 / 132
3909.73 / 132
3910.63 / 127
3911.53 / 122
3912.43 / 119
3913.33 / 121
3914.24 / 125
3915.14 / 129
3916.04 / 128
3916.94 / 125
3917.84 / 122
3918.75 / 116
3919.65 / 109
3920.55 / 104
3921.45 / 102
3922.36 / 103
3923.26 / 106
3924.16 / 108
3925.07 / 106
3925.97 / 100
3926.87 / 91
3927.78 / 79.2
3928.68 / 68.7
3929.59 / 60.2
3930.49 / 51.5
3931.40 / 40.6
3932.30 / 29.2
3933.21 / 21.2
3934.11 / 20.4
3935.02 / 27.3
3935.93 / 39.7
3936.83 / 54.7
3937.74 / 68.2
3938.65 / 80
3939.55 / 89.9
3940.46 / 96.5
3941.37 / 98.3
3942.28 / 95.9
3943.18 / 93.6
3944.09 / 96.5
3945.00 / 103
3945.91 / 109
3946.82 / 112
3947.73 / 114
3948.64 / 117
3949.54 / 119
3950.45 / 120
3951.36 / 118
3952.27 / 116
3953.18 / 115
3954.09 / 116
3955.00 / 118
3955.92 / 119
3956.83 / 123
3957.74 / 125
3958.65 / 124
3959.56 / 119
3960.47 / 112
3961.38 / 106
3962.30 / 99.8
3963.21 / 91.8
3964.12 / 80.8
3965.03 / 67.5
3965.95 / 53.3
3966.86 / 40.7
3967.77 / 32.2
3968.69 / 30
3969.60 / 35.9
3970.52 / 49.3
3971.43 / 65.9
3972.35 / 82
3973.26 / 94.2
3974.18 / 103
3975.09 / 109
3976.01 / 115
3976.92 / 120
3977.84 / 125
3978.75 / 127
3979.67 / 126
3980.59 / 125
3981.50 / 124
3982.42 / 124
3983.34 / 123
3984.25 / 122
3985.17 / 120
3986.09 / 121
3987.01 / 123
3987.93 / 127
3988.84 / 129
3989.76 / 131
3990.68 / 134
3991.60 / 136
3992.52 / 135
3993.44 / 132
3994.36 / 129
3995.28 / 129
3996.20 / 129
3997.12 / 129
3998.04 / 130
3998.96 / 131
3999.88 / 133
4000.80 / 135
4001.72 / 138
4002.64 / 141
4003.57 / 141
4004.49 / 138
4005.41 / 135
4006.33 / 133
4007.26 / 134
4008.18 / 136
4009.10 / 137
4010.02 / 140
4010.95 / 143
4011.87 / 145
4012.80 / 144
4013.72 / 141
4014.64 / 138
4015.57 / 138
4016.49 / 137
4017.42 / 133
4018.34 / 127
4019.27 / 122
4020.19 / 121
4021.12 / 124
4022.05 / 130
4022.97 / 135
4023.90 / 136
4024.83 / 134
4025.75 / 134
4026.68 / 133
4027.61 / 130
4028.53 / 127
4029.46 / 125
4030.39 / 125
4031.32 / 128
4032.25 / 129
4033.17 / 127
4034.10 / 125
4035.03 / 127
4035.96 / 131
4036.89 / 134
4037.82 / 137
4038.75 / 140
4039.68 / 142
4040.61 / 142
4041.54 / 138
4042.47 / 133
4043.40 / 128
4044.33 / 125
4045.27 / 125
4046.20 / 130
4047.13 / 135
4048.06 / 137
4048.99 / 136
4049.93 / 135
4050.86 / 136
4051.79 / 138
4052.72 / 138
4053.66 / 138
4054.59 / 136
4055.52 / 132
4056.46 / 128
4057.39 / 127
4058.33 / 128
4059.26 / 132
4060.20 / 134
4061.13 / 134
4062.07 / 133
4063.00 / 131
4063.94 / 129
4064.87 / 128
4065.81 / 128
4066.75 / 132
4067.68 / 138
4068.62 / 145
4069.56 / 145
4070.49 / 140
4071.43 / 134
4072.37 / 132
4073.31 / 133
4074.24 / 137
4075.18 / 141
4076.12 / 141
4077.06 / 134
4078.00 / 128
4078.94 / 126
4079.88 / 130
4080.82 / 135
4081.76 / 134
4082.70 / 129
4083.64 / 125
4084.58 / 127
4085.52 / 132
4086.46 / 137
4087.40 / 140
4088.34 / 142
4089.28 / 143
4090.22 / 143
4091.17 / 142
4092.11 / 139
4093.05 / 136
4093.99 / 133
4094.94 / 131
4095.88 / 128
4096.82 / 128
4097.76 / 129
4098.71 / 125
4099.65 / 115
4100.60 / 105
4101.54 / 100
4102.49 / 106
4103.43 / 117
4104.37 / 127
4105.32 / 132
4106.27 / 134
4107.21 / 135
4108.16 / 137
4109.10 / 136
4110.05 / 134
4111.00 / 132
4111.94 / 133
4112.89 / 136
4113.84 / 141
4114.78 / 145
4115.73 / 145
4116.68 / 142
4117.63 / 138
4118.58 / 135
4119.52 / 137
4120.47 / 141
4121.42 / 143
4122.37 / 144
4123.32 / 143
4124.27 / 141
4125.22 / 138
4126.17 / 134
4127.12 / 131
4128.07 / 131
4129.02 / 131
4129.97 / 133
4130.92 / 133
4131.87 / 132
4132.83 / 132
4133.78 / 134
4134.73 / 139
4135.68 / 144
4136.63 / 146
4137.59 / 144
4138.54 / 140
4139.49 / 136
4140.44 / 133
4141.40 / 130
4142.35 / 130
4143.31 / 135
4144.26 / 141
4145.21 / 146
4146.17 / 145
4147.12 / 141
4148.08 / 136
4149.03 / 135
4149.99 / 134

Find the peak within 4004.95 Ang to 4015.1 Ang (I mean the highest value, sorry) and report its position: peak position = 4011.87 Ang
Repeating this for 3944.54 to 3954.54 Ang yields 3950.45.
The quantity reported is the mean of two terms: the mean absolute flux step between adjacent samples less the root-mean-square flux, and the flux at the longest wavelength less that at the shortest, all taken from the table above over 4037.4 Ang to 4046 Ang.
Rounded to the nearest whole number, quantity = -72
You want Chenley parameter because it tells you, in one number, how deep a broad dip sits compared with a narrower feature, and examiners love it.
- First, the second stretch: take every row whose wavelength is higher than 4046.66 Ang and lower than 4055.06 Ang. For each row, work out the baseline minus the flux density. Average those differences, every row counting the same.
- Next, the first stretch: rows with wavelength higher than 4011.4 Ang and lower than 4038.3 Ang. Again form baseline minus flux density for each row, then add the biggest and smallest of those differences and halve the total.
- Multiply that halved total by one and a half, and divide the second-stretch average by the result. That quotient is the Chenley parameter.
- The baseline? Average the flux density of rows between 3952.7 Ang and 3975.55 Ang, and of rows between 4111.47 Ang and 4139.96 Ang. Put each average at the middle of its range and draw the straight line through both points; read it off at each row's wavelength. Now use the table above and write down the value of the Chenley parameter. 0.50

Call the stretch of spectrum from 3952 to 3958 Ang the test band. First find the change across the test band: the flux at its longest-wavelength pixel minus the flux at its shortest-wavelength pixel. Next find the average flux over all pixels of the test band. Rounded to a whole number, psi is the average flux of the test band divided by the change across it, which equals 13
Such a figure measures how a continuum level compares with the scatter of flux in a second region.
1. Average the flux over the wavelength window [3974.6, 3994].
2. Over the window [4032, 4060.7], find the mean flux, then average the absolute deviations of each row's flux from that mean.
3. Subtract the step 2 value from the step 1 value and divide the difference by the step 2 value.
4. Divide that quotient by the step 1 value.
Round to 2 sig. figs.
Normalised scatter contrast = 0.22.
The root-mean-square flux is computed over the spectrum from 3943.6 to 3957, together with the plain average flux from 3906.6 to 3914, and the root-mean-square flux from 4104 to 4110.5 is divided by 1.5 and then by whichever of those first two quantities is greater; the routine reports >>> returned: 0.712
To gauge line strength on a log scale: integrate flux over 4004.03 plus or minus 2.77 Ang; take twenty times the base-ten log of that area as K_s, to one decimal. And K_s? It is 57.6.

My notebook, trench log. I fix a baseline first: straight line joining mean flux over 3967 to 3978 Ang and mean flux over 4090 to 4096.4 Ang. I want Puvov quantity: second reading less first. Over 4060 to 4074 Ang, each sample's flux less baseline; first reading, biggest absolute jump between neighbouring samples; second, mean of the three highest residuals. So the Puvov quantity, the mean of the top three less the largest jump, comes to 12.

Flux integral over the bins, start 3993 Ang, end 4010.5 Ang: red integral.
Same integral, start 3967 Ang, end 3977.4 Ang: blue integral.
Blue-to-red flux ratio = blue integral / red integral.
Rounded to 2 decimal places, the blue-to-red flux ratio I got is 0.33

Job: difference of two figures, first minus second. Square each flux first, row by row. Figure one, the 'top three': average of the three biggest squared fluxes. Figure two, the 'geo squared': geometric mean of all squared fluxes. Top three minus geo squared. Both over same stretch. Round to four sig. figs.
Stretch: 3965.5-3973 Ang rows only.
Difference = 2520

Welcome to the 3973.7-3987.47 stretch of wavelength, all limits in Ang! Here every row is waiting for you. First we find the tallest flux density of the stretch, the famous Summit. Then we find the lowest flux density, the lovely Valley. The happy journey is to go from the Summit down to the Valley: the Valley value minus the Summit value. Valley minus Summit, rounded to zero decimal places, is -24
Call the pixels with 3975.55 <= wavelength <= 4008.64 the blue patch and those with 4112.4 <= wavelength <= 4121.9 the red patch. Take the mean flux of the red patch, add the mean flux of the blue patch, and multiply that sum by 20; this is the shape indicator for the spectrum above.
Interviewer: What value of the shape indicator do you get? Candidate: 5395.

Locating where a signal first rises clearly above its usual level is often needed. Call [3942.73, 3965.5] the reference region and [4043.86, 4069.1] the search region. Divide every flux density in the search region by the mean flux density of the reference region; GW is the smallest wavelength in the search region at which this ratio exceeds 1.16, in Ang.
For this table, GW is 4046.20 Ang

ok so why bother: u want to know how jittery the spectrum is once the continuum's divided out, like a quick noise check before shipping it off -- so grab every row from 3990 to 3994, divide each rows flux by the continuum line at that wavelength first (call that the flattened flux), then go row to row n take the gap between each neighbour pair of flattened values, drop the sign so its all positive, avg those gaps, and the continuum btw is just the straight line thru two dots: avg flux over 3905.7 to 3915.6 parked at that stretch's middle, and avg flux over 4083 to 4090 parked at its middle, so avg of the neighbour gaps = 0.0156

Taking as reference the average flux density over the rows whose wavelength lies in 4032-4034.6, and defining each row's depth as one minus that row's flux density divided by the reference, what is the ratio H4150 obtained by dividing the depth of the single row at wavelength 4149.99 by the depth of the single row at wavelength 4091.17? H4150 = 0.5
